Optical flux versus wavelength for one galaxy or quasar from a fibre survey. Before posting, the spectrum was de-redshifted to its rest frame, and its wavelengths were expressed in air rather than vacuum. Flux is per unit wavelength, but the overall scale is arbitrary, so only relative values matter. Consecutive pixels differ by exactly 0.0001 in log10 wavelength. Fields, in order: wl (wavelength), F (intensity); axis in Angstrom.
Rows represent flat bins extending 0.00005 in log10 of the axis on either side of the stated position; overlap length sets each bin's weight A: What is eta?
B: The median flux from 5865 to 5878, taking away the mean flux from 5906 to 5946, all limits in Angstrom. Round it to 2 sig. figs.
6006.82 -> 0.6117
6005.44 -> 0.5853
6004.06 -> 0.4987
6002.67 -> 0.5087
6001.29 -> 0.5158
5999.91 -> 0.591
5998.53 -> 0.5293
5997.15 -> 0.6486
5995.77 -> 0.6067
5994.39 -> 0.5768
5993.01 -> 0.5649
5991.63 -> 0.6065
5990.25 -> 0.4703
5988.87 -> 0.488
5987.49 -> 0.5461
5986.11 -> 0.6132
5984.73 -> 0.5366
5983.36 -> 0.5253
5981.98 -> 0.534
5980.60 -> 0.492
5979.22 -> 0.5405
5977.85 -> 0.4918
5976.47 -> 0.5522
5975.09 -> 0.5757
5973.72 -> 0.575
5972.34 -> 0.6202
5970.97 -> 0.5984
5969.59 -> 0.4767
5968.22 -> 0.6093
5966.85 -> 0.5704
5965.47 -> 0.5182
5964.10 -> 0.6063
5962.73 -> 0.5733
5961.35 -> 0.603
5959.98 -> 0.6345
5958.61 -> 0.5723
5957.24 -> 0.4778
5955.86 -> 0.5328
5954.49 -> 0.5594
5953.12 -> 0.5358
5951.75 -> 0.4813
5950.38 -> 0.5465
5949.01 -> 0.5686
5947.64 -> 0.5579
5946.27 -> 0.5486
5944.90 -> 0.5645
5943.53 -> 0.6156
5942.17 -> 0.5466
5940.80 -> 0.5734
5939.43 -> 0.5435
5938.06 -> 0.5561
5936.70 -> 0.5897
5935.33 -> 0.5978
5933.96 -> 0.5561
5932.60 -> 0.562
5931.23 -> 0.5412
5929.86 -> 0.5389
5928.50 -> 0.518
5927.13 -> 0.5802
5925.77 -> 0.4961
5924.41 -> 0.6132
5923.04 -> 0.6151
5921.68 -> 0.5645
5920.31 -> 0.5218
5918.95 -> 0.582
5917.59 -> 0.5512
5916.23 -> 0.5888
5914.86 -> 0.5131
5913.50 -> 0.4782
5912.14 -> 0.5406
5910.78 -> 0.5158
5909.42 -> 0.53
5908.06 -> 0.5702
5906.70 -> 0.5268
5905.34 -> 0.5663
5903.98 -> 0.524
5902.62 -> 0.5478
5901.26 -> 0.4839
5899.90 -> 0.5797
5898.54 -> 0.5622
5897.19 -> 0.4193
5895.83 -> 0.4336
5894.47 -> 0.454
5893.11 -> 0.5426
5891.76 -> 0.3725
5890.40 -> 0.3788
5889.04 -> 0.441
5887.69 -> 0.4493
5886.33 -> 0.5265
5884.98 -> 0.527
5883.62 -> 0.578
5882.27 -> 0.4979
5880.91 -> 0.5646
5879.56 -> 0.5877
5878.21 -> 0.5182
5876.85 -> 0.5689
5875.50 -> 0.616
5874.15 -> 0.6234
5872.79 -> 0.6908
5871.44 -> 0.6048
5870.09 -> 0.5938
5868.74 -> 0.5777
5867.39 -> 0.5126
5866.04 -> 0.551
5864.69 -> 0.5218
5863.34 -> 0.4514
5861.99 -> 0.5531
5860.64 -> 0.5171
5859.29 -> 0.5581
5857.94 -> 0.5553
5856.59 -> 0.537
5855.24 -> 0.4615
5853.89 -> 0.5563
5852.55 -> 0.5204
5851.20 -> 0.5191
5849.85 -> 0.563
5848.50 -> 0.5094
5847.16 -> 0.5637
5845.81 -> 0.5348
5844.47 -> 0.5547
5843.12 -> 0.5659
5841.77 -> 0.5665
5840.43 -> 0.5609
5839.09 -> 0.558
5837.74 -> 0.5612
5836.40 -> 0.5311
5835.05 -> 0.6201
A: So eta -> 0.039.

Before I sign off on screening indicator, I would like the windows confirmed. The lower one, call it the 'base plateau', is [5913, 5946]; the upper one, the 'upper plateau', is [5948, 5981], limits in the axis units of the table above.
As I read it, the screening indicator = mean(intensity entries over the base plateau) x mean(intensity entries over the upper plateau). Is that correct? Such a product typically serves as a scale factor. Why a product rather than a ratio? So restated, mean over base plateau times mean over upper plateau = 0.31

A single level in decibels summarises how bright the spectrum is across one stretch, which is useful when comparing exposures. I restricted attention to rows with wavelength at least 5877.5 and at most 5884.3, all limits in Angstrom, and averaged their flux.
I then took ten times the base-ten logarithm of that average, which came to -2.60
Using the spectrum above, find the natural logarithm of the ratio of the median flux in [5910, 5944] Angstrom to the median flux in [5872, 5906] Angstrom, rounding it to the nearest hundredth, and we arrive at 0.05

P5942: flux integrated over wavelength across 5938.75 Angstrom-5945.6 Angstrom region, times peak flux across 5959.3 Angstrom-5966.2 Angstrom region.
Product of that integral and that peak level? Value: 2.47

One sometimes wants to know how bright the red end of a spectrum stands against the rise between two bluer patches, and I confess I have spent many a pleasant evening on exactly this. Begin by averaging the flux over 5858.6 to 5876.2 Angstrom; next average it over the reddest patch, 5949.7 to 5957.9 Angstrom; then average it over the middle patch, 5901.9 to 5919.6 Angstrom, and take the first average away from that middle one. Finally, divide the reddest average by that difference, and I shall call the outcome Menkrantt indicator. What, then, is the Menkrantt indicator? -20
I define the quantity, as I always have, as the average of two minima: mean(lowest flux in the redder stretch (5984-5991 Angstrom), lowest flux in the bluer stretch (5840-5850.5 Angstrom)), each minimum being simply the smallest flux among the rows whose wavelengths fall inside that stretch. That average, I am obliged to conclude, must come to 0.490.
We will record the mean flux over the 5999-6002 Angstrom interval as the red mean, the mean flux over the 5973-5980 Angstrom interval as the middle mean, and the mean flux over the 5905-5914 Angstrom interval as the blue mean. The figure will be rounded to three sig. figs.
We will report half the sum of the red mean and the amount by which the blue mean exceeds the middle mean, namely 0.269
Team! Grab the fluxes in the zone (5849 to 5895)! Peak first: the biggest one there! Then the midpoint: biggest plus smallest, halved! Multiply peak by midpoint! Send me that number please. 0.367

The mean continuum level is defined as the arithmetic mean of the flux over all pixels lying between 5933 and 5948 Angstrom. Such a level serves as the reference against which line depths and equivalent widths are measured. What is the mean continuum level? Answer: 0.568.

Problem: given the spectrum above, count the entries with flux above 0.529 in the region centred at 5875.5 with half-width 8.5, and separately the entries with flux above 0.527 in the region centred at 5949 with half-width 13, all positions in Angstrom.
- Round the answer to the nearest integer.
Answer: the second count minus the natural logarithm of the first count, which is 15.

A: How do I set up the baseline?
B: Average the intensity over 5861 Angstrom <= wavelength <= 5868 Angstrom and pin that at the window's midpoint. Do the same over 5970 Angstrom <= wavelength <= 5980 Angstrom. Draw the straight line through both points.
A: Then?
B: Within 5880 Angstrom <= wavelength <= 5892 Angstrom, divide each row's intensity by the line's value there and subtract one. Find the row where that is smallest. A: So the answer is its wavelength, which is 5891.76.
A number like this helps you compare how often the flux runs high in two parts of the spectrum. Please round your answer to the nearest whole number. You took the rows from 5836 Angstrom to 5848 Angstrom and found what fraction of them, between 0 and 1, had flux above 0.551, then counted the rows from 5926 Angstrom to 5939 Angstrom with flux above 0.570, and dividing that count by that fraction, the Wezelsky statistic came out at 4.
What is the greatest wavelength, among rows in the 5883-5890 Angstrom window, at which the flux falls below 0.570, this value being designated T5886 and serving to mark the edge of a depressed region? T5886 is 5889.04 Angstrom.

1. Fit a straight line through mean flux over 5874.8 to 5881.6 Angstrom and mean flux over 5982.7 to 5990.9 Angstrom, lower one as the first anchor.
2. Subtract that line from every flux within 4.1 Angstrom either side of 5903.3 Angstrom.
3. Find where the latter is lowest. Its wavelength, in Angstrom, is 5901.26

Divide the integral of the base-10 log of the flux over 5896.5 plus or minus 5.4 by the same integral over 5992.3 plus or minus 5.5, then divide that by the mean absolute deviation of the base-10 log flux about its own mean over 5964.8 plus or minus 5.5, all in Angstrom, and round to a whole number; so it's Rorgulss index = 41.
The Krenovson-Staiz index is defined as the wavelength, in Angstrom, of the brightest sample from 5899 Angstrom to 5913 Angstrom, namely 5899.90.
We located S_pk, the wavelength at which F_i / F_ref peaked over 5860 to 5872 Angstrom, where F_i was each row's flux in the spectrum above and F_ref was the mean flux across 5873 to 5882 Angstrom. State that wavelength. 5871.44 Angstrom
